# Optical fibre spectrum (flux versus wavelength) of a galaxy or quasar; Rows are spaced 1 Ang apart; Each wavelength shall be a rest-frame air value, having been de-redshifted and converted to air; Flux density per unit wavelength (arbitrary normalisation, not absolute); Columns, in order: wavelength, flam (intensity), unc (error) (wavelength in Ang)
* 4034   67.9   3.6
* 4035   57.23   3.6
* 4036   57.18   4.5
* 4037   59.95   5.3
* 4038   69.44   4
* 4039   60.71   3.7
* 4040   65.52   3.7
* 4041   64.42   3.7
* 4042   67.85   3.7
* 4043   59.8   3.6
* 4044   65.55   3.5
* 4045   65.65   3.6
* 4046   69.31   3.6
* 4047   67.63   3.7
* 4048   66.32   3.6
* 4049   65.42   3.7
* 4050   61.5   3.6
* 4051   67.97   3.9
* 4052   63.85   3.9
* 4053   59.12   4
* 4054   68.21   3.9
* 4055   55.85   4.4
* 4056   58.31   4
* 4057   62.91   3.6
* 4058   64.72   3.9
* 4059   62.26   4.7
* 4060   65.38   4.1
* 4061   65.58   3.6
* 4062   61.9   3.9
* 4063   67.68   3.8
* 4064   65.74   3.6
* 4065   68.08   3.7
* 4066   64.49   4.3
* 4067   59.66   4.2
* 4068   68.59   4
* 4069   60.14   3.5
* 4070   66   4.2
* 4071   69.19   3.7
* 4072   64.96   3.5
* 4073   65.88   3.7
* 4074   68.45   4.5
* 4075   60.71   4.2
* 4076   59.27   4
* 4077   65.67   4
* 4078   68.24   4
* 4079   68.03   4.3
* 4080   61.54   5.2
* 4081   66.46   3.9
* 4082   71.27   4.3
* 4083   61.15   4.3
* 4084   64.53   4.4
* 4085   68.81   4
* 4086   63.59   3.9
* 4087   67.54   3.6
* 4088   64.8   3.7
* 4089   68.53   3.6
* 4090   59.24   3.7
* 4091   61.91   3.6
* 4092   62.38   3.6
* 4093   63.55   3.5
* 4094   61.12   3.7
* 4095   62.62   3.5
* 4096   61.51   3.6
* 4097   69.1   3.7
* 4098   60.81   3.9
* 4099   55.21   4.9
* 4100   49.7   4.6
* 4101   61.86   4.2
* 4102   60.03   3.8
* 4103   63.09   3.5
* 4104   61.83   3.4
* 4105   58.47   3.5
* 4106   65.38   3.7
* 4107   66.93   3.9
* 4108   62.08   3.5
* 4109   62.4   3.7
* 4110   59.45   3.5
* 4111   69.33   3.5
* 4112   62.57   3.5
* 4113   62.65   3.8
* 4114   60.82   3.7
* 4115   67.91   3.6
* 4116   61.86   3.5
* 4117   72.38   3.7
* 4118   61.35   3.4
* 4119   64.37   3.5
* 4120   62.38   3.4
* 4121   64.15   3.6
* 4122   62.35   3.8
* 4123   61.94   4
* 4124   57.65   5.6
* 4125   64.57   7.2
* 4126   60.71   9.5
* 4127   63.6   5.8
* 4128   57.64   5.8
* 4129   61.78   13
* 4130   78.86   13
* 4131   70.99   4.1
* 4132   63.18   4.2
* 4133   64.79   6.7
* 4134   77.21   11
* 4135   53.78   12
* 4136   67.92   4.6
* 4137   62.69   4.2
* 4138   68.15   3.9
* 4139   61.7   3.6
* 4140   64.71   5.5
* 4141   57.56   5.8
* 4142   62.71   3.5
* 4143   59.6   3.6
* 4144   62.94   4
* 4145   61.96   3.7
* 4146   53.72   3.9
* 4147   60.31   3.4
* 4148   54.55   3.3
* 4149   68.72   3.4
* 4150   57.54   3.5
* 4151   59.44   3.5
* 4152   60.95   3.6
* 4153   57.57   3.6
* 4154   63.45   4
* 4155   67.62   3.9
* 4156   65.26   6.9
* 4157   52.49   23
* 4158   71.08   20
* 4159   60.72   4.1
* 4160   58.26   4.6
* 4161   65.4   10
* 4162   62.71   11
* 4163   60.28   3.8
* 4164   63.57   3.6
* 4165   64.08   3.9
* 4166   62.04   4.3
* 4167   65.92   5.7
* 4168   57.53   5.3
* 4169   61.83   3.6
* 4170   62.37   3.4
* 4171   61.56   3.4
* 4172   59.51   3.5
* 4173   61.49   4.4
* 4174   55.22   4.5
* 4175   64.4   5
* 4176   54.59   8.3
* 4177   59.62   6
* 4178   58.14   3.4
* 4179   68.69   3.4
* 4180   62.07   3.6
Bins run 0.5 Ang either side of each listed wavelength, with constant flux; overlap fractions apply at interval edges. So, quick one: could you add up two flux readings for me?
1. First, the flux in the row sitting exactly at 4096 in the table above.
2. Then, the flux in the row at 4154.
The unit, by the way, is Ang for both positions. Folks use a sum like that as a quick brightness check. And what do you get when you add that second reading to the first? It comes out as 125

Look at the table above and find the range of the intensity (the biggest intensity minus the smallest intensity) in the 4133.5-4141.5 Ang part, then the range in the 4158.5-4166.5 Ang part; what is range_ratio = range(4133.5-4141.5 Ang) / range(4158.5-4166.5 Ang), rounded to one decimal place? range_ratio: 3.3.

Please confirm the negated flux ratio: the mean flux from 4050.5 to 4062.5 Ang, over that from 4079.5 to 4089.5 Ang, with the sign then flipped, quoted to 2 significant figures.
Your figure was -0.96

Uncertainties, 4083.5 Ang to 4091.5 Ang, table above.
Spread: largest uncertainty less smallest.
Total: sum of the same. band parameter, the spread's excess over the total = -29.7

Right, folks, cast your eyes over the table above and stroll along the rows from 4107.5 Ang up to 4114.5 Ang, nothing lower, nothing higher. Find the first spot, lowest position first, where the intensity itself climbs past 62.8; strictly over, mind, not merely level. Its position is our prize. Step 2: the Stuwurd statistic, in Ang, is 4111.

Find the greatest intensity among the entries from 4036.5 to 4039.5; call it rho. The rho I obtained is 69.44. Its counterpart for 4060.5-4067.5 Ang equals 68.08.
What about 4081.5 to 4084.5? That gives 71.27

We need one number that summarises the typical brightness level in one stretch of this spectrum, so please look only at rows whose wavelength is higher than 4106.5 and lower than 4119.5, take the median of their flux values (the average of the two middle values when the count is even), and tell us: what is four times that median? 250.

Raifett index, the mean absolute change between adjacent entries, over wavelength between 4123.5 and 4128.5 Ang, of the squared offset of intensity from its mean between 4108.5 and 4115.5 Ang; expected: 21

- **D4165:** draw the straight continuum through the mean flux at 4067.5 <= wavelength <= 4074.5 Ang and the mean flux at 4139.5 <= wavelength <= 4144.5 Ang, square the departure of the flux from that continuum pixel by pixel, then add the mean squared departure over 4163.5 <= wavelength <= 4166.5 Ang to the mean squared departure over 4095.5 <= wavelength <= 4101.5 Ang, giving 69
